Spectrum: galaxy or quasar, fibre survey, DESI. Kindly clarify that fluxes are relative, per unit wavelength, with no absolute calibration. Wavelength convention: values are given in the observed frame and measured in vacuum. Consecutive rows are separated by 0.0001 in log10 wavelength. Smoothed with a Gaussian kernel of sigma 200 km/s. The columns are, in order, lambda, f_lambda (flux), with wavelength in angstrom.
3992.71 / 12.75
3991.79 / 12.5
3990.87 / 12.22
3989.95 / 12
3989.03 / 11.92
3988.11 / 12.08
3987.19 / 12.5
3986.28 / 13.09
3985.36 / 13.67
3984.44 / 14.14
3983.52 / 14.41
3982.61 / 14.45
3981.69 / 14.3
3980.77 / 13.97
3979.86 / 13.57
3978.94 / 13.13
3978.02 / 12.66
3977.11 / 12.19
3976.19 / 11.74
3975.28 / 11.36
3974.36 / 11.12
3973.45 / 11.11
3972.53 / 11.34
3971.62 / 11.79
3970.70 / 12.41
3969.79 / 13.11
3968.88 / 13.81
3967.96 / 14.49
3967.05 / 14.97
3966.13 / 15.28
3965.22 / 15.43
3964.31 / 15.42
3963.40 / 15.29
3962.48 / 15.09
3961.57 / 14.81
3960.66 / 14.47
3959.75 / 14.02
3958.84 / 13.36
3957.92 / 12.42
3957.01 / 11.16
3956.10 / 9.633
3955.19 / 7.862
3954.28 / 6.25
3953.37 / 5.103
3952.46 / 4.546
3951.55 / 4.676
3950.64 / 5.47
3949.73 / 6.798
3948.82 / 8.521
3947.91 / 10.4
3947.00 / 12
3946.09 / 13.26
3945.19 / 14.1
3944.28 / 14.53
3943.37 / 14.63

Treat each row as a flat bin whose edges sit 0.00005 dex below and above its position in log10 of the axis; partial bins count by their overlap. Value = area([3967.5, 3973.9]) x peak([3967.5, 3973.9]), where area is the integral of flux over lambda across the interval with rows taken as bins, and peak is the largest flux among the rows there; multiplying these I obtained 1167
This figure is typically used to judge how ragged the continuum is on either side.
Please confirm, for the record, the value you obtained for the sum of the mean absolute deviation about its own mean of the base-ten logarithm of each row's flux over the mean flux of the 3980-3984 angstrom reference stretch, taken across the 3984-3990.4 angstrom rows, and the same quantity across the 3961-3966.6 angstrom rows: 0.030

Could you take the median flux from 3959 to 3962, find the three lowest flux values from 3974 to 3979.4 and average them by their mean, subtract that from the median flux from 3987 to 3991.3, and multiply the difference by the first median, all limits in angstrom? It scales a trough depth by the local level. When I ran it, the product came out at 10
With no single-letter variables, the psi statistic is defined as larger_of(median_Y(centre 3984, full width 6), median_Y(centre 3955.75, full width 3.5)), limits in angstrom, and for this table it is 14.2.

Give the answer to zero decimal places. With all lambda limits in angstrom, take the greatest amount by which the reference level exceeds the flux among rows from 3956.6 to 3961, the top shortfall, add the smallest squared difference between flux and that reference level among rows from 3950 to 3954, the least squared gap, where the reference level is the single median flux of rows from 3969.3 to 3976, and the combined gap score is 35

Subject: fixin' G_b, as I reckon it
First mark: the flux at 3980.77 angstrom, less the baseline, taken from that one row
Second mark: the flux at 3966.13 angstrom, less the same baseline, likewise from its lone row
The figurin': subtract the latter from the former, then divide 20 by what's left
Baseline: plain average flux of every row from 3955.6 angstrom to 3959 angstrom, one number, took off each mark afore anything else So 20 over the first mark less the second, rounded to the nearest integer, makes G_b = -15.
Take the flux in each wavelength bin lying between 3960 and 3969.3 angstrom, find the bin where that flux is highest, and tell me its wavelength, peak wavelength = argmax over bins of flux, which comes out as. 3965.22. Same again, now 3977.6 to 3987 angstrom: 3982.61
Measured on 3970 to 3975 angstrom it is 3970.70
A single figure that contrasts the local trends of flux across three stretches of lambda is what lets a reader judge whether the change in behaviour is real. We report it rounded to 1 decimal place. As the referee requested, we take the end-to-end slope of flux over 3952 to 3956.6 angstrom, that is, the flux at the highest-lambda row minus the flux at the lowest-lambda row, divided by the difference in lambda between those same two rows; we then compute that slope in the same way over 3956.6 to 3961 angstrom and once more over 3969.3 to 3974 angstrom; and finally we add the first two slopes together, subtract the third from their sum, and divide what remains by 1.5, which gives 1.9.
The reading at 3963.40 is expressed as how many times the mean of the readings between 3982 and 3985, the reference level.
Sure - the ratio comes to 1.07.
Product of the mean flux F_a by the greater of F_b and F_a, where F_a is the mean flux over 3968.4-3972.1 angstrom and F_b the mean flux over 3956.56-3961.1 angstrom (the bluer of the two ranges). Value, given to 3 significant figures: 167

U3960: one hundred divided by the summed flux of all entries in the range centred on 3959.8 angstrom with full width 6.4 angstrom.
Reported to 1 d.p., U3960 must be 1.0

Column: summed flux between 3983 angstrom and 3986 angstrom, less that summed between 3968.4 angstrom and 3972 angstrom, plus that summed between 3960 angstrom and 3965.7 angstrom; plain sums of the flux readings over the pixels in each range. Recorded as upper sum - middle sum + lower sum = 82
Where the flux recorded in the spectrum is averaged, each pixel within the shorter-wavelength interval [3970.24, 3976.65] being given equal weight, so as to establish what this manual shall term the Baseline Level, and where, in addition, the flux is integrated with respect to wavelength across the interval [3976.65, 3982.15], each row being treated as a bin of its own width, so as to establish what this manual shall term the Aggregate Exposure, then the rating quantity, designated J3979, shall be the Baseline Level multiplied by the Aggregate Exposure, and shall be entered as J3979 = 845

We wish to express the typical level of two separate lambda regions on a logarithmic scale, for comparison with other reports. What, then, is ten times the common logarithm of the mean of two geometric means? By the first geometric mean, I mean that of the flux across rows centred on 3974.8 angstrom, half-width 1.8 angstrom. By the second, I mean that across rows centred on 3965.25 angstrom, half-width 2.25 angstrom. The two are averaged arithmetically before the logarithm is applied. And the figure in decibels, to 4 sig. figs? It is 11.24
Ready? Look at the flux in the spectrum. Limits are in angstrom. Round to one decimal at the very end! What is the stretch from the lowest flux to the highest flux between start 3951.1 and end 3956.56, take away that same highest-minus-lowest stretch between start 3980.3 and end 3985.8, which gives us 4.3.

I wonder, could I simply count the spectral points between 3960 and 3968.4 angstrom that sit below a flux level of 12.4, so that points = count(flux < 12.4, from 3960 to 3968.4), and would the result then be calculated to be 0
